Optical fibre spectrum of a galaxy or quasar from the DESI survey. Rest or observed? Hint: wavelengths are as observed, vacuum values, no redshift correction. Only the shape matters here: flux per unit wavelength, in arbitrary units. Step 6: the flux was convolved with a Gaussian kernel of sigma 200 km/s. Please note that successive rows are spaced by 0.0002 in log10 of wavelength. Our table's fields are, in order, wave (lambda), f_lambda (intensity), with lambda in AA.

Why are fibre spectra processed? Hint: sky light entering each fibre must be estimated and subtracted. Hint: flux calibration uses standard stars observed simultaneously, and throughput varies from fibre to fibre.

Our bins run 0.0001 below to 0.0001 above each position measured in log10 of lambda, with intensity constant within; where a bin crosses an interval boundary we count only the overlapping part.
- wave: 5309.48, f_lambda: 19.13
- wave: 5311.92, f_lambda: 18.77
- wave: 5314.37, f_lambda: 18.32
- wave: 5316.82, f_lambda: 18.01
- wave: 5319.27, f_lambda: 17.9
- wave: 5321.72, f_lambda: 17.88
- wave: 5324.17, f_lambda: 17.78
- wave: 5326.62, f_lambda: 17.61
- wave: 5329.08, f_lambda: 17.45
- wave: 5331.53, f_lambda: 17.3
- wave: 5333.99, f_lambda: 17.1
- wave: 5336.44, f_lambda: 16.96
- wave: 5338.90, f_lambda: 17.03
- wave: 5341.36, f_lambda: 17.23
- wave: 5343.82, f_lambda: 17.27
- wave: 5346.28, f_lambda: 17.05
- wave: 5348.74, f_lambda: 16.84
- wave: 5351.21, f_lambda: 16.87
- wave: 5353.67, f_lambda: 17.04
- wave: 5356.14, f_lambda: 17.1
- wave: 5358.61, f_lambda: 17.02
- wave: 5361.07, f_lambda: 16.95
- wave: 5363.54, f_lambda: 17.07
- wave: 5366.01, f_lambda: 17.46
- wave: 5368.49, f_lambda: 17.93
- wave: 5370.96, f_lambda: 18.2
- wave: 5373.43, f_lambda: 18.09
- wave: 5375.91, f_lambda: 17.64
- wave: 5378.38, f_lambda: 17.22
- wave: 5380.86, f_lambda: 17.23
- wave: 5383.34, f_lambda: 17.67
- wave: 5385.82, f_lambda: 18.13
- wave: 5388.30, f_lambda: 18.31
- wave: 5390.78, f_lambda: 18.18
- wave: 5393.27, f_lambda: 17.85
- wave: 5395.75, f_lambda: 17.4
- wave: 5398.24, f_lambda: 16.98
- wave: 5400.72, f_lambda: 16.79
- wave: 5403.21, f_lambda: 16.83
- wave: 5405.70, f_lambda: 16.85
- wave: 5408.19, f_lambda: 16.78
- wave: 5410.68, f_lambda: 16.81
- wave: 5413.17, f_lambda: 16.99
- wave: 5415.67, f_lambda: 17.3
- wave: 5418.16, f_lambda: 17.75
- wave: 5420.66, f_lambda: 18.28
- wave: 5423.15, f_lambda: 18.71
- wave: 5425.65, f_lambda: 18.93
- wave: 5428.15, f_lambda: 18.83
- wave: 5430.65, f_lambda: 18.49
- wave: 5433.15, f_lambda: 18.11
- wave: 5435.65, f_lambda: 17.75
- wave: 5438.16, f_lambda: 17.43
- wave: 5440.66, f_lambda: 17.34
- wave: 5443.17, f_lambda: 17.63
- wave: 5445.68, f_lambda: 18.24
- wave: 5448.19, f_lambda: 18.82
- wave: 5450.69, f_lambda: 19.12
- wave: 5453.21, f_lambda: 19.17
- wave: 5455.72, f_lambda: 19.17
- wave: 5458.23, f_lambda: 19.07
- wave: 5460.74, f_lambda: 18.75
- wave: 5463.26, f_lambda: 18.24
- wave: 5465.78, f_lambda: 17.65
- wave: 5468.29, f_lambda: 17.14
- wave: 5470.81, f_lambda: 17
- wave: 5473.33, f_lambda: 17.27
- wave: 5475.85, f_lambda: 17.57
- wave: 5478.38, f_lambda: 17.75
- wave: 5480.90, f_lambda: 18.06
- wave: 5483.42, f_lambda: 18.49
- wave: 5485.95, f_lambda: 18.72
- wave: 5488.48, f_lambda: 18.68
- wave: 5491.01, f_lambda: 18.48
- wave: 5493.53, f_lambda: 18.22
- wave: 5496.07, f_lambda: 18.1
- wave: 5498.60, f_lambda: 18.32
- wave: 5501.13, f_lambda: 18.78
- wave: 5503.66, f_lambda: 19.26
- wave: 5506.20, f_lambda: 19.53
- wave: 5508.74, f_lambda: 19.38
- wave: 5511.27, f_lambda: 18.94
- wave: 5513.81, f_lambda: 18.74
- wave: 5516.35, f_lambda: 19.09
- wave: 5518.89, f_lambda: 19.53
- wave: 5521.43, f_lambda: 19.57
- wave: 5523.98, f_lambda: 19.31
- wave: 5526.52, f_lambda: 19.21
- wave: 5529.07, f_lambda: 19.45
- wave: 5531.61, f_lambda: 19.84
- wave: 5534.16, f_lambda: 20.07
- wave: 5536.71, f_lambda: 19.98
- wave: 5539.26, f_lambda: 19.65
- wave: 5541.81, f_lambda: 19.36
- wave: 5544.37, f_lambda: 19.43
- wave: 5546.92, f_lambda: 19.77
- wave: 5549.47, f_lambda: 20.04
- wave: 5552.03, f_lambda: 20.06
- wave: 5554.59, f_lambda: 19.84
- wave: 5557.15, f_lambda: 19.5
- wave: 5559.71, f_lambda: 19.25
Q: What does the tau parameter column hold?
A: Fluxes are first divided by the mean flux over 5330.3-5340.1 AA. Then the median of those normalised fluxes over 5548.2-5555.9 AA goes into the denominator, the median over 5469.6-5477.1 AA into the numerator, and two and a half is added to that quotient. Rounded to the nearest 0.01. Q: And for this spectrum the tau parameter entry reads 3.36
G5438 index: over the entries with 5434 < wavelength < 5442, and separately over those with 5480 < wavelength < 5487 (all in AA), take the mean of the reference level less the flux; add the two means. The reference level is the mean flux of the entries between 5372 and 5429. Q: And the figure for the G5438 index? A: -0.7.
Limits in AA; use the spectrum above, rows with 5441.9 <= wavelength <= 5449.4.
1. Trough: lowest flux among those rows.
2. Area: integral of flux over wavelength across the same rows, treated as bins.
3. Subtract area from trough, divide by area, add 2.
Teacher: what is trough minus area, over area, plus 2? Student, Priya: 1.13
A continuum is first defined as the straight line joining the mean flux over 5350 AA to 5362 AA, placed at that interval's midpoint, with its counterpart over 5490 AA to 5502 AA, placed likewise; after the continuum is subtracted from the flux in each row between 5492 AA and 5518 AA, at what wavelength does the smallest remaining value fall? 5496.07 AA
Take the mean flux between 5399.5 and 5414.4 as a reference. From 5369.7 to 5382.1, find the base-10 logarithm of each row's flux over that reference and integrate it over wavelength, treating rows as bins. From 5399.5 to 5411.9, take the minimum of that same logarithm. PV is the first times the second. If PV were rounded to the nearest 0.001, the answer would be 0.000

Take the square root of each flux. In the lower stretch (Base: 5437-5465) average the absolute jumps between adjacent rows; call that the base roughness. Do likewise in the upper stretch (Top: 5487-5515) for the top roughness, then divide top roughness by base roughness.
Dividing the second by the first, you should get 1.0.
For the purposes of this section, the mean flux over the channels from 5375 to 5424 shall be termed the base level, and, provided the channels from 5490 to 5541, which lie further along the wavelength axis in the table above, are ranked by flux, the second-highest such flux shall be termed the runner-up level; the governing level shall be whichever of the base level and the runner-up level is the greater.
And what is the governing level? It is 20.0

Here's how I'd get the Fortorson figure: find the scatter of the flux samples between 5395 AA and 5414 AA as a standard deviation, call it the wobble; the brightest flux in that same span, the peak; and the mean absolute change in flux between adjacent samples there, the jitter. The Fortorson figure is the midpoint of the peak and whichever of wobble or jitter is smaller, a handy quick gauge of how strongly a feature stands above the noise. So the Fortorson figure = 8.8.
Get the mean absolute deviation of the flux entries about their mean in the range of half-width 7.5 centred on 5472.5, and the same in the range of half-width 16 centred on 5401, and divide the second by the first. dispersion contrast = 1.9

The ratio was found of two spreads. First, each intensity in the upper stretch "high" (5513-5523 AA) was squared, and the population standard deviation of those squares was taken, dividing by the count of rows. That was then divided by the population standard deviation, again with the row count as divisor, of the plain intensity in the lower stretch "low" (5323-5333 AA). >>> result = 73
